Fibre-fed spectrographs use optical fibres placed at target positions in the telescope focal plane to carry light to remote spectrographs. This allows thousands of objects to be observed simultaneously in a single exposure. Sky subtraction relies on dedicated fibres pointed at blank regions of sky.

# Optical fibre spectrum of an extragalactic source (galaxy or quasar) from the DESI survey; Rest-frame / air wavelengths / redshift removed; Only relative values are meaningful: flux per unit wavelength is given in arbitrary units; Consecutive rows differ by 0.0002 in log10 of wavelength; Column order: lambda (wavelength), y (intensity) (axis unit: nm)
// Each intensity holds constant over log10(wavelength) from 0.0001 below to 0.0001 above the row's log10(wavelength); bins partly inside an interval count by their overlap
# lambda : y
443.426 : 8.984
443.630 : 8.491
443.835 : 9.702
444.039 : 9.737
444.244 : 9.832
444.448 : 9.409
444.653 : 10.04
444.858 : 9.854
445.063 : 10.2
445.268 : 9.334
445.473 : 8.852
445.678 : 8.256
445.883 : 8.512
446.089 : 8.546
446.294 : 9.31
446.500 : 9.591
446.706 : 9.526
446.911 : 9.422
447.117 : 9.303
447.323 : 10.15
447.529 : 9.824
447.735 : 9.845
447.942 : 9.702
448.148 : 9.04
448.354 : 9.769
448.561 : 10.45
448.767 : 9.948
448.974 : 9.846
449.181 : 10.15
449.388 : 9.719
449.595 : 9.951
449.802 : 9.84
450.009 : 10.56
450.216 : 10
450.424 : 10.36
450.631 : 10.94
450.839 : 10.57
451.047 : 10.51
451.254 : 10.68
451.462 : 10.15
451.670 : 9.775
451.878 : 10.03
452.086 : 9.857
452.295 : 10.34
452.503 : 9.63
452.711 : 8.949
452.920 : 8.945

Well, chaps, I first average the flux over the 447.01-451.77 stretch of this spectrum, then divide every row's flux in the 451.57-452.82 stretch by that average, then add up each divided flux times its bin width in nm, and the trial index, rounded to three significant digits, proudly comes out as 1.21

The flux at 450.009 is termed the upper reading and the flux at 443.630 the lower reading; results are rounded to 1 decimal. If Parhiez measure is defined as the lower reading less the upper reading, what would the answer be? -2.1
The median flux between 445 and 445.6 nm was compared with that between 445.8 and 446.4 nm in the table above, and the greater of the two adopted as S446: 9.3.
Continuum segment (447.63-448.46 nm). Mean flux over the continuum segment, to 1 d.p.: 9.6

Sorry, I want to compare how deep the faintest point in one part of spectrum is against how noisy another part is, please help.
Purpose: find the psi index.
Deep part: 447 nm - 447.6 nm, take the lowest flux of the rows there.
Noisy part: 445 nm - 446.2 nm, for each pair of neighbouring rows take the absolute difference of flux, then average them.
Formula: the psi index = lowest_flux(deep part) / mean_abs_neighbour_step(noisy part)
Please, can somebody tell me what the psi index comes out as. 21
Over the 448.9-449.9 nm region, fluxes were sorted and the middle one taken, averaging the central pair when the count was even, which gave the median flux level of 9.8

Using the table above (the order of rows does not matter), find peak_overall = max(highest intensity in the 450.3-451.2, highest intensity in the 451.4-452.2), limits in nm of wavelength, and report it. 10.9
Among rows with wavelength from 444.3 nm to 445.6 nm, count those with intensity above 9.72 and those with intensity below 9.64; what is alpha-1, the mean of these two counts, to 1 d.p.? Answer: 3.0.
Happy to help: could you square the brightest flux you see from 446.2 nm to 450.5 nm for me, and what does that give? 112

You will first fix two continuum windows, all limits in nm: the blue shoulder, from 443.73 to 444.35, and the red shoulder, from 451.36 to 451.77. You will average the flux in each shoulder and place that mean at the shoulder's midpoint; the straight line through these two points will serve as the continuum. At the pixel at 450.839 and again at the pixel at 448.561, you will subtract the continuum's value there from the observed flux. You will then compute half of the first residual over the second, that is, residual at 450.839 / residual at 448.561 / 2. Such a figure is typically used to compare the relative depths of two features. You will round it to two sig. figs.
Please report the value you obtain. 0.55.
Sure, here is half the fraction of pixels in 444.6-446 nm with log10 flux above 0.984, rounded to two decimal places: 0.21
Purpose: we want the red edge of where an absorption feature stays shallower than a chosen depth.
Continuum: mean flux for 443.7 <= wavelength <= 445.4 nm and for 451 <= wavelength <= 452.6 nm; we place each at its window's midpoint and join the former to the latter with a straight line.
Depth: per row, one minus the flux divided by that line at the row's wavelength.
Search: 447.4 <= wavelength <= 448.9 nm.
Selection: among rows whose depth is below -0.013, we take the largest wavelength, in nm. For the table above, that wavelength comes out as 448.561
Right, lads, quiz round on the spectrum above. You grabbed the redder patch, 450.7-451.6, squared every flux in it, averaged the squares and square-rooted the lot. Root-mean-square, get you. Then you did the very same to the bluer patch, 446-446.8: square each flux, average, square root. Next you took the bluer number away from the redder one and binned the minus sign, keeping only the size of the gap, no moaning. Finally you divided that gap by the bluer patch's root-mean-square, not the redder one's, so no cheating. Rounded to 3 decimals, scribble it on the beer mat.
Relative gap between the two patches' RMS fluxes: 0.133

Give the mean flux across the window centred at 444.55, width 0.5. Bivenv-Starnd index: 9.7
